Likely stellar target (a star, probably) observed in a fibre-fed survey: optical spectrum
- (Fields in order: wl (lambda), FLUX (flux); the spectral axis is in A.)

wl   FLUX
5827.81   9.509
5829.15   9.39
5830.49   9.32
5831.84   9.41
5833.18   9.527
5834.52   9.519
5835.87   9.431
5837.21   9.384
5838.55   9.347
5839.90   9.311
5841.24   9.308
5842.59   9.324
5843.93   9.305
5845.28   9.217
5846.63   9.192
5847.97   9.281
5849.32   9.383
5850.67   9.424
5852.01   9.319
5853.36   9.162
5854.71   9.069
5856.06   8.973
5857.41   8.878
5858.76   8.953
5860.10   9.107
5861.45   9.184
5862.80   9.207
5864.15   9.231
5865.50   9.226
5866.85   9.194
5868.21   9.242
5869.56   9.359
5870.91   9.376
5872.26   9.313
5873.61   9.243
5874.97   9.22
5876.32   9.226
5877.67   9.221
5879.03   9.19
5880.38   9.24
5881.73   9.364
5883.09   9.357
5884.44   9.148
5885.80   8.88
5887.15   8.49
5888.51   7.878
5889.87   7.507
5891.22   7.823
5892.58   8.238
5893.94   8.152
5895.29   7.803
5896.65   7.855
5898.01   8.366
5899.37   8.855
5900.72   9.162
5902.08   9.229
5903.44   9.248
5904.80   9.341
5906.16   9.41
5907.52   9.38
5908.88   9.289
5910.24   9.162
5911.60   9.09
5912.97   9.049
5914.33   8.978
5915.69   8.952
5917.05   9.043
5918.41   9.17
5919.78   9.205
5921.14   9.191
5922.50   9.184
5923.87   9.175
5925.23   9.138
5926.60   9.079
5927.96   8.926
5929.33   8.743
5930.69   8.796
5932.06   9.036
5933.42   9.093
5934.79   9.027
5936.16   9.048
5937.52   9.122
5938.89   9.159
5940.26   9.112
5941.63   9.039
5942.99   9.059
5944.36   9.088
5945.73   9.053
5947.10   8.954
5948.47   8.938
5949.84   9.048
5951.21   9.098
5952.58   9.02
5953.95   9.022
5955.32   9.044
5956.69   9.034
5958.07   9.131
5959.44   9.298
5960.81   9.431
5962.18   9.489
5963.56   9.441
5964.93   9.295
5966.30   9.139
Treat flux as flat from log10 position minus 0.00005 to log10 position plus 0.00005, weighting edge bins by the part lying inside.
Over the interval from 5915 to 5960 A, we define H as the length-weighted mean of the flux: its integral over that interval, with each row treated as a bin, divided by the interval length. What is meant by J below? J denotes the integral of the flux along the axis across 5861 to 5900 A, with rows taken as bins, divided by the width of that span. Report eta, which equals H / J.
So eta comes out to 1.03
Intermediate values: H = 9.06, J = 8.84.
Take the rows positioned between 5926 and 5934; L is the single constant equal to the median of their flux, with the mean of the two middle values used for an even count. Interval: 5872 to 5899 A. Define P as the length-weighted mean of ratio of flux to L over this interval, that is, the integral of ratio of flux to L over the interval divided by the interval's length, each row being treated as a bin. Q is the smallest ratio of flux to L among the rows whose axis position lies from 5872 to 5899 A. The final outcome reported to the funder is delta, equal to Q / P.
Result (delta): 0.866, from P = 0.96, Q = 0.836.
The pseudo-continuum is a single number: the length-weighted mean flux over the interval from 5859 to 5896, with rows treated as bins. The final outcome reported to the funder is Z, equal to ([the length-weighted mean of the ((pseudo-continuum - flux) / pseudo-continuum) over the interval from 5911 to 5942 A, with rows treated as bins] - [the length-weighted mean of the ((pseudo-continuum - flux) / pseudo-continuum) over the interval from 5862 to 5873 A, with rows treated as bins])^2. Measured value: 0.0005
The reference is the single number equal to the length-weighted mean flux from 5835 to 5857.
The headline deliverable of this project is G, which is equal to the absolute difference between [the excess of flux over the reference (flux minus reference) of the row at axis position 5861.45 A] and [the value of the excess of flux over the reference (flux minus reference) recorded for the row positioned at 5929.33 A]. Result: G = 0.44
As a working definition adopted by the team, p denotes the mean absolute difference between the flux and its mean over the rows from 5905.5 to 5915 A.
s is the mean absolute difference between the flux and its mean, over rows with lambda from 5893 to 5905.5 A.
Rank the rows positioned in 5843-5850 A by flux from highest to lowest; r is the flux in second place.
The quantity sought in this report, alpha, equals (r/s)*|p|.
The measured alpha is 2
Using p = 0.14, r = 9.305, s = 0.55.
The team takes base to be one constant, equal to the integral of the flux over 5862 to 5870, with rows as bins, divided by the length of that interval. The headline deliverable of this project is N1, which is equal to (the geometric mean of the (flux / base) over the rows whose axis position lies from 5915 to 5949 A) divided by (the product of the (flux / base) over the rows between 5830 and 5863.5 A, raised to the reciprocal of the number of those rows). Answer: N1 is 0.98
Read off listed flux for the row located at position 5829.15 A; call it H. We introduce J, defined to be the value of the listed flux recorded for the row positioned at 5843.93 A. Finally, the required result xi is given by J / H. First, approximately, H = 9.39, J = 9.305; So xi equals 0.99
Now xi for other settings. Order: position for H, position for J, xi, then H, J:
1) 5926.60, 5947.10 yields 0.99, 9.079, 8.954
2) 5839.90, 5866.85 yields 0.99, 9.311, 9.194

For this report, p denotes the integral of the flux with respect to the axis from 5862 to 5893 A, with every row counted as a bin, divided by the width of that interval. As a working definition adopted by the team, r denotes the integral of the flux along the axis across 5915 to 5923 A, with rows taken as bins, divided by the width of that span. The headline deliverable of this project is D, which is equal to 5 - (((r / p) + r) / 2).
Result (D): -0.07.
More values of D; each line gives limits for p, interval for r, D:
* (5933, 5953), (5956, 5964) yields -0.16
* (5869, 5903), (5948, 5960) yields -0.05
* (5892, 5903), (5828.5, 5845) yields -0.24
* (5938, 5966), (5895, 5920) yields 0.01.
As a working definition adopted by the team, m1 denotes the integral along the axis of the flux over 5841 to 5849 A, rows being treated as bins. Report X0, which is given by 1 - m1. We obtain -73.2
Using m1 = 74.2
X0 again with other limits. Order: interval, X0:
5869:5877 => -73.4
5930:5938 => -71.2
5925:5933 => -70.6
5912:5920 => -71.4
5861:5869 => -72.7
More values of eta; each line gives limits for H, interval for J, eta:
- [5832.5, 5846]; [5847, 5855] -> 1.01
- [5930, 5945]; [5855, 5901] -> 1.02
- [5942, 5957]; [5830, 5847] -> 0.97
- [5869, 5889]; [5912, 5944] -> 1.01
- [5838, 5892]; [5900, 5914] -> 0.98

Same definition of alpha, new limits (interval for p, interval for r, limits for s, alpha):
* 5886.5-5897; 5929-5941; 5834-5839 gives 41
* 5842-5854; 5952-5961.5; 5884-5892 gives 1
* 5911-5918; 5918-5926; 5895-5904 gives 1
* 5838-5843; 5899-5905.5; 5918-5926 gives 7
